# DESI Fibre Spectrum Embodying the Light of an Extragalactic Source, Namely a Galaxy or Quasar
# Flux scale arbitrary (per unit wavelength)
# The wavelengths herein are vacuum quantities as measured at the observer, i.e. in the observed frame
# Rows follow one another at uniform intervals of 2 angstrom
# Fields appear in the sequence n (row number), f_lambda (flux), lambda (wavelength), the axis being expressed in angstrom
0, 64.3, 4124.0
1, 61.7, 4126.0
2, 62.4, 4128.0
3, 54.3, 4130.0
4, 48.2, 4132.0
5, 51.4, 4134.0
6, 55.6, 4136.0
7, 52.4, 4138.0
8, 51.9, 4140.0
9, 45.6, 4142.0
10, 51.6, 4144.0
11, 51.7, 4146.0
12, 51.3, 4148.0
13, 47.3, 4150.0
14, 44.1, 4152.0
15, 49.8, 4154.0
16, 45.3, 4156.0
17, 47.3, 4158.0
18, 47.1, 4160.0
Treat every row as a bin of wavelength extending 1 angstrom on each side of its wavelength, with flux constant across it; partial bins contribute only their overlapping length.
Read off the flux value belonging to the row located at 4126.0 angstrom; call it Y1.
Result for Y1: 61.7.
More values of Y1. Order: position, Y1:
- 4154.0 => 49.8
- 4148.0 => 51.3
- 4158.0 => 47.3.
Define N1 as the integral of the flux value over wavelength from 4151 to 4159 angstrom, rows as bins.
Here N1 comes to 373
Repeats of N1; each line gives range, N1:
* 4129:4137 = 419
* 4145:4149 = 206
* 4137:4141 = 209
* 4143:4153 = 492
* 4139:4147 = 402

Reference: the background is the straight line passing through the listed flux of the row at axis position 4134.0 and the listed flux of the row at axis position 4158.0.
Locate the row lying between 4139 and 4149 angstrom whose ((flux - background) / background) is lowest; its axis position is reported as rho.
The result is 4142.0 angstrom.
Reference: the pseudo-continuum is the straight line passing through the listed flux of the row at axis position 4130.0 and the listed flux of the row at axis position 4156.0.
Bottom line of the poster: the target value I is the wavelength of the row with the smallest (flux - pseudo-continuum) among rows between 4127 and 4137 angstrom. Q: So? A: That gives 4132.0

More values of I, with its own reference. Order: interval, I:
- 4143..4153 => 4152.0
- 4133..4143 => 4142.0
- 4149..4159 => 4152.0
